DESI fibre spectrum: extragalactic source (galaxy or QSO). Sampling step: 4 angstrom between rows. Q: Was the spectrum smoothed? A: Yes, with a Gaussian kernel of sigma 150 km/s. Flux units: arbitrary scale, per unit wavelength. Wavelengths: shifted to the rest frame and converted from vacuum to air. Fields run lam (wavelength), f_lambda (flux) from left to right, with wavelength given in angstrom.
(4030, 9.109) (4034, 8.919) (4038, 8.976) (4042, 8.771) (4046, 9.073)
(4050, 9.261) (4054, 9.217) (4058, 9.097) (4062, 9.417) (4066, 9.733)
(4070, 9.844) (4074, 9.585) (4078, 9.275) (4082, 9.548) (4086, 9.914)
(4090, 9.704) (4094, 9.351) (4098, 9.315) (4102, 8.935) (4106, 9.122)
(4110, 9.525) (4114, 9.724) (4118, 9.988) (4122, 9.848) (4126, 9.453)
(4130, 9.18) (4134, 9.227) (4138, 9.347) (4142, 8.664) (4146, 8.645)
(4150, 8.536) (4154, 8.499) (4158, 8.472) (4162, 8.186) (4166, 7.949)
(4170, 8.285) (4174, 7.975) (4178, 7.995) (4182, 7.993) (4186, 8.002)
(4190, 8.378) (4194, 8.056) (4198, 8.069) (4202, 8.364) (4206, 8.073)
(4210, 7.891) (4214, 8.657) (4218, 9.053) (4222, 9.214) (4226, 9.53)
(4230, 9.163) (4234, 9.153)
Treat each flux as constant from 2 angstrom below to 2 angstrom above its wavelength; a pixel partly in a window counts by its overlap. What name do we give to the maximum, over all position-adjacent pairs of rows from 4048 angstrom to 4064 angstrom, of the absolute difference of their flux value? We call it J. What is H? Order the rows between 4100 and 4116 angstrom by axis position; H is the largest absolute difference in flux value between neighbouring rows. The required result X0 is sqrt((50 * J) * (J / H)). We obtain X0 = 3.6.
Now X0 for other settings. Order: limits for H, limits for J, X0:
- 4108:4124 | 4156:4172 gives 4.6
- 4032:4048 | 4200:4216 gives 9.9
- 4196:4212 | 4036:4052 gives 3.9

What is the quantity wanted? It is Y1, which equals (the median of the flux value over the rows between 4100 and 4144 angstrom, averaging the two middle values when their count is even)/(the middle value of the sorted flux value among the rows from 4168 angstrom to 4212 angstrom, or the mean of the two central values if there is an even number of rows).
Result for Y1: 1.16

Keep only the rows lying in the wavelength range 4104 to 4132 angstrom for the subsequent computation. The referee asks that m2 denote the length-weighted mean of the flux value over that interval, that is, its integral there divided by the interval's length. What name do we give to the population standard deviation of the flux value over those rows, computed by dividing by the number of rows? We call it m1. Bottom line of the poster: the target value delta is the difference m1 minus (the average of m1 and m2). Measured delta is -4.62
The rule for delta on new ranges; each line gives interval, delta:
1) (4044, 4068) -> -4.54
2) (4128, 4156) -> -4.27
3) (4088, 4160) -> -4.36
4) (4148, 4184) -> -3.99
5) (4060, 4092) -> -4.71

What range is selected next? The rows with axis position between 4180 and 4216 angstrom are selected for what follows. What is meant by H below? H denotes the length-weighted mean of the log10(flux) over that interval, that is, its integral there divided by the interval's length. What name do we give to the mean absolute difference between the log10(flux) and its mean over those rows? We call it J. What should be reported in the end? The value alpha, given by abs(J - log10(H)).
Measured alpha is 0.051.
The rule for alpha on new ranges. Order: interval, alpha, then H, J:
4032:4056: 0.027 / 0.956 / 0.007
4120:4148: 0.031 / 0.963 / 0.015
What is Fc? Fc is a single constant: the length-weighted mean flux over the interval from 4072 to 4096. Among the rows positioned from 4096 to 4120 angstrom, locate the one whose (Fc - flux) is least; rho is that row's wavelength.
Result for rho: 4118 angstrom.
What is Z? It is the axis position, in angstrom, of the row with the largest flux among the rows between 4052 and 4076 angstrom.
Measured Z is 4070 angstrom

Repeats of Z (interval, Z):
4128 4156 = 4138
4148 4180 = 4150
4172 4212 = 4190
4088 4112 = 4090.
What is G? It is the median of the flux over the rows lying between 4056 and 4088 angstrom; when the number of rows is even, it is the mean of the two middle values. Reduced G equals 9.57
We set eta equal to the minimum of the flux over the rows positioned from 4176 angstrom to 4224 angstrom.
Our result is 7.891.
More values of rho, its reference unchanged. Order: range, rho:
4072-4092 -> 4086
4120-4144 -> 4122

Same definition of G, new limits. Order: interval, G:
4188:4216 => 8.07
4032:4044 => 8.92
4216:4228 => 9.21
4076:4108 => 9.33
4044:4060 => 9.16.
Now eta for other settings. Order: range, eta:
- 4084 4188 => 7.949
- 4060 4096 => 9.275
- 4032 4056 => 8.771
